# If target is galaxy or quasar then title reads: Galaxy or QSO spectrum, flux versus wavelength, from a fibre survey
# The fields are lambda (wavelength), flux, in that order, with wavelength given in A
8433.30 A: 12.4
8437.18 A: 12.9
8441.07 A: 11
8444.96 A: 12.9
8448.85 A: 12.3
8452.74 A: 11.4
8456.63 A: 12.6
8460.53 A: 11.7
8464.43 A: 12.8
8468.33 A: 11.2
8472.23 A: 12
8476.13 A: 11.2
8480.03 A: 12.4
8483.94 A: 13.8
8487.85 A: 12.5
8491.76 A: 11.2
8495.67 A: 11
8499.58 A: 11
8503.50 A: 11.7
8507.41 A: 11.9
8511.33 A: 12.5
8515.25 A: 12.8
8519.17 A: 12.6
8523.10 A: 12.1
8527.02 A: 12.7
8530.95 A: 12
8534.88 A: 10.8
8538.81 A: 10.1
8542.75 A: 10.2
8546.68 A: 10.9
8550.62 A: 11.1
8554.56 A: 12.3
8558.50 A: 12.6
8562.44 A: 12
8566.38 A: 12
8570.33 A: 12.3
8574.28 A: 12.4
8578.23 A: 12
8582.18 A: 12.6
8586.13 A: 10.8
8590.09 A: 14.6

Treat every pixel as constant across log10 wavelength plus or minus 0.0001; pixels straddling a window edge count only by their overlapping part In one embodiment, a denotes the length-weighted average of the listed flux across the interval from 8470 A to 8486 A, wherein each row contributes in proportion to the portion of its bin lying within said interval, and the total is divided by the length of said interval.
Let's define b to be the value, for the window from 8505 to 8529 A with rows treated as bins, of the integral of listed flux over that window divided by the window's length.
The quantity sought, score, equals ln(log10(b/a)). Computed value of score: -5.76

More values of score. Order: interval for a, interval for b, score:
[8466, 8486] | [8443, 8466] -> -5.33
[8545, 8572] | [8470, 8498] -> -5.58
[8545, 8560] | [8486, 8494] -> -5.58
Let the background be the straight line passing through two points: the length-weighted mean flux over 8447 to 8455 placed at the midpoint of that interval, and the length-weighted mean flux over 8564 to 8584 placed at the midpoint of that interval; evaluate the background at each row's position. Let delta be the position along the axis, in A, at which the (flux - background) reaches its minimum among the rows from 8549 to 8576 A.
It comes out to 8550.62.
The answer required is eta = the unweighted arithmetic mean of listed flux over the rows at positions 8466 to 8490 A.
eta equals 12.2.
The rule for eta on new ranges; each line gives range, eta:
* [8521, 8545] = 11.3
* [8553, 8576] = 12.3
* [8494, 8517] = 11.8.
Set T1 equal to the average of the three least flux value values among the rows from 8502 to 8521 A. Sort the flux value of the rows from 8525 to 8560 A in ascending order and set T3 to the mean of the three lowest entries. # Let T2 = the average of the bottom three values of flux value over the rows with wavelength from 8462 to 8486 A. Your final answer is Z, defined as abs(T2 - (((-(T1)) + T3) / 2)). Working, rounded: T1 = 12.0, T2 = 11.5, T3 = 10.4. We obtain 12.3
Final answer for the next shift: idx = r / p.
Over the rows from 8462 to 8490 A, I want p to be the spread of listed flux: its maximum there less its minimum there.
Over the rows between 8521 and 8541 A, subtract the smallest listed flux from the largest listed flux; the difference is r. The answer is 1.0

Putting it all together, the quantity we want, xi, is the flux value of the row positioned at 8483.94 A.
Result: 13.8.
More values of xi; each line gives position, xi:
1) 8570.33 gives 12.3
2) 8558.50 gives 12.6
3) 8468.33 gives 11.2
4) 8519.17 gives 12.6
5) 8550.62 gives 11.1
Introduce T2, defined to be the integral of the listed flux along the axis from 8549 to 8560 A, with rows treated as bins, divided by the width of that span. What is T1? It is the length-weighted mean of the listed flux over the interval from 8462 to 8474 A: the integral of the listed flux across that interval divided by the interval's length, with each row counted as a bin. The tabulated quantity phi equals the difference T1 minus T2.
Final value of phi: 0.0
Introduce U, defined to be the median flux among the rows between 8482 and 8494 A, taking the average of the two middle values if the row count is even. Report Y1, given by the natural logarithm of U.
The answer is 2.53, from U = 12.5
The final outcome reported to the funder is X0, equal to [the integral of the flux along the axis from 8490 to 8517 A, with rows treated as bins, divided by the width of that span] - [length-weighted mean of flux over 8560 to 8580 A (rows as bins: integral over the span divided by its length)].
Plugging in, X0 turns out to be -0.42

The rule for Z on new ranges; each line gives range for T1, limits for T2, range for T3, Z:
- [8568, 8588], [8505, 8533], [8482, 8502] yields 12.3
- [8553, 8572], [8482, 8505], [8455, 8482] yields 11.4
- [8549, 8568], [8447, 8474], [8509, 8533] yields 11.2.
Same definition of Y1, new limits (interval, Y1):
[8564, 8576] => 2.51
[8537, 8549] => 2.32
